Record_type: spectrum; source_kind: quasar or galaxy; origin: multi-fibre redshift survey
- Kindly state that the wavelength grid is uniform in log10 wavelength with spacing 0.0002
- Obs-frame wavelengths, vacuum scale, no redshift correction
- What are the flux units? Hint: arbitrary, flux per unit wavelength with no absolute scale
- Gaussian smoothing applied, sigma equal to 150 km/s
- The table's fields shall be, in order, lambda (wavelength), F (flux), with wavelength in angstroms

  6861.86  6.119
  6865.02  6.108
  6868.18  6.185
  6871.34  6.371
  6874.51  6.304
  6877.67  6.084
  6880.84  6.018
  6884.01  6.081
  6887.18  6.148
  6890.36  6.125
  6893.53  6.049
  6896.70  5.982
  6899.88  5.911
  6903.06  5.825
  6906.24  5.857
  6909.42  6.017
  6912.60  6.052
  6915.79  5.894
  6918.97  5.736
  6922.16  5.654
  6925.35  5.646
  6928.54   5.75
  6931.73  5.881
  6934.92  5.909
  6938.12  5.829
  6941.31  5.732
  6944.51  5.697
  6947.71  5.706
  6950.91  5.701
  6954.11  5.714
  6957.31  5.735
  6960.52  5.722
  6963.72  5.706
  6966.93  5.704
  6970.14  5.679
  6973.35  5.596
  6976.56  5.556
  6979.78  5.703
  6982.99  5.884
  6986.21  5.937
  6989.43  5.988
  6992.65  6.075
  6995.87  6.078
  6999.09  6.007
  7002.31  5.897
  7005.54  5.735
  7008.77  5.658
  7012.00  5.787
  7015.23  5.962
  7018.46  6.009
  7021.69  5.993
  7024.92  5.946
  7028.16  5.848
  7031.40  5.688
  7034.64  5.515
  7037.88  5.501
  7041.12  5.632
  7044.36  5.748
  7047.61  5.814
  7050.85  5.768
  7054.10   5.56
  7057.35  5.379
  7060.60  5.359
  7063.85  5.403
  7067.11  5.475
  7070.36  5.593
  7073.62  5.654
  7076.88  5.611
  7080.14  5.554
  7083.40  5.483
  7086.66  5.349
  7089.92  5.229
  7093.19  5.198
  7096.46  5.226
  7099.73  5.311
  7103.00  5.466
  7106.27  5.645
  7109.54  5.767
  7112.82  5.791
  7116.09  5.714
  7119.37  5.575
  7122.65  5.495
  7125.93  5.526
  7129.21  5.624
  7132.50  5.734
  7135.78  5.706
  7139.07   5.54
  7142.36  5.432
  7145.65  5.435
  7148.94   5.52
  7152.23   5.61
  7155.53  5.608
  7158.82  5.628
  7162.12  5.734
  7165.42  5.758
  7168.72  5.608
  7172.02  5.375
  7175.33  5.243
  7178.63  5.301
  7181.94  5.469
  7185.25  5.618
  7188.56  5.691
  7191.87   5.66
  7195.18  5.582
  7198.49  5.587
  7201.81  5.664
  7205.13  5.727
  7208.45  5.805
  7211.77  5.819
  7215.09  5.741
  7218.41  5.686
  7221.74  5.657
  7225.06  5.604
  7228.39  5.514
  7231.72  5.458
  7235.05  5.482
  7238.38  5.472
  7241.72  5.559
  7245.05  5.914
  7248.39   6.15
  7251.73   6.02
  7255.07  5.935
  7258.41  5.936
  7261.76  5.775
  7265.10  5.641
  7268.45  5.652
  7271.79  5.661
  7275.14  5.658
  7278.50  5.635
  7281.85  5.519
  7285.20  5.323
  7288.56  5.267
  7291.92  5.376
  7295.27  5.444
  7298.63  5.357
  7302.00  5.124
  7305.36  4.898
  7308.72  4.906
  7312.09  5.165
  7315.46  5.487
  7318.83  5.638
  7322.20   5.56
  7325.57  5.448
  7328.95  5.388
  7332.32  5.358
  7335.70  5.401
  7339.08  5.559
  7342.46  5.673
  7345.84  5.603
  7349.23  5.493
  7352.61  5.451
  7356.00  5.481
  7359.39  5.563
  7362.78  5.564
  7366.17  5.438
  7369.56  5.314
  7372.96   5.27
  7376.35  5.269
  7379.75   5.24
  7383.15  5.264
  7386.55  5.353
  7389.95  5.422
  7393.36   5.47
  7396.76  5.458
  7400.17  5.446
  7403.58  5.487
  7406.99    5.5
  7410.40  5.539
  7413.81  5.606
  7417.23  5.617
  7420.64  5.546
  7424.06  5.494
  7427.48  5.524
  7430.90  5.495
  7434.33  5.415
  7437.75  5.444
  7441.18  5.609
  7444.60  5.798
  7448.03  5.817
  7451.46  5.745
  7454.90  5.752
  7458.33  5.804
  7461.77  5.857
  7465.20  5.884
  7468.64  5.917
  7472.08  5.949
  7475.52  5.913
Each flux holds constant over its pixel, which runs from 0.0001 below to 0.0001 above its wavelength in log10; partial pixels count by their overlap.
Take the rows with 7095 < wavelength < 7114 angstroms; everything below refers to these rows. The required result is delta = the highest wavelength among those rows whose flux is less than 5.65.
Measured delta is 7106.27 angstroms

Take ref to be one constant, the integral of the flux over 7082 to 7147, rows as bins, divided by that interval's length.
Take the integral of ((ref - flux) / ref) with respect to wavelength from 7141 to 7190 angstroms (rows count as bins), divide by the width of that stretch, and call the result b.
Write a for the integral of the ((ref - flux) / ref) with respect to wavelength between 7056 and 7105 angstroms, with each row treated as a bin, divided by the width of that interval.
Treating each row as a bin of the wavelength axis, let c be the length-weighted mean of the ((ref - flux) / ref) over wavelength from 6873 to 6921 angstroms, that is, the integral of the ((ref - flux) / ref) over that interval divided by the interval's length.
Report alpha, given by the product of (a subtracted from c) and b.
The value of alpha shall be 0.0004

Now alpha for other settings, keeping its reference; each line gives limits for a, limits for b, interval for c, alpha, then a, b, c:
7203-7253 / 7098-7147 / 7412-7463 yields -0.0002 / -0.03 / -0.013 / -0.022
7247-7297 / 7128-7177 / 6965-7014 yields 0.0003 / -0.03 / -0.010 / -0.056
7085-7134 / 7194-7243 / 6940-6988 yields 0.0008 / 0.00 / -0.020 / -0.037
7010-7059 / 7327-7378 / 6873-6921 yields -0.0005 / -0.04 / 0.011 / -0.089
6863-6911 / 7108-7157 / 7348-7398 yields -0.0020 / -0.10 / -0.017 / 0.020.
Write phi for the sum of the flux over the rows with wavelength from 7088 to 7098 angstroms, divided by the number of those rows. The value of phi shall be 5.22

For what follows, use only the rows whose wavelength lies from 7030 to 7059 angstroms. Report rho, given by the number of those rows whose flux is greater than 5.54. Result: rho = 6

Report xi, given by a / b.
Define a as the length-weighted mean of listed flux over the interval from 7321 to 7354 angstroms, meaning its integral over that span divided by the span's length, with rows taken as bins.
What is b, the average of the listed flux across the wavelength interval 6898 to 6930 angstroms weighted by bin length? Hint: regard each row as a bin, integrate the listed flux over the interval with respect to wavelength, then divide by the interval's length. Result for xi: 0.94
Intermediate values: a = 5.5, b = 5.83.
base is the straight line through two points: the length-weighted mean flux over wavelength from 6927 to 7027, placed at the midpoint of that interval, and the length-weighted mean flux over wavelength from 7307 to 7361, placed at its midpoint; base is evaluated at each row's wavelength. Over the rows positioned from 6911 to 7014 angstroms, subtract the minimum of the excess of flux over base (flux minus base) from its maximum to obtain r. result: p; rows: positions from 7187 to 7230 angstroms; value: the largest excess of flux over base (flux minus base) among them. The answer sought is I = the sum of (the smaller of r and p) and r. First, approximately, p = 0.25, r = 0.54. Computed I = 0.8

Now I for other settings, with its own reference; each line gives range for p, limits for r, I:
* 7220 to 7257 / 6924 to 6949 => 0.5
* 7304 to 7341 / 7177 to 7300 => 1.1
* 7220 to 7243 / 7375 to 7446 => 0.7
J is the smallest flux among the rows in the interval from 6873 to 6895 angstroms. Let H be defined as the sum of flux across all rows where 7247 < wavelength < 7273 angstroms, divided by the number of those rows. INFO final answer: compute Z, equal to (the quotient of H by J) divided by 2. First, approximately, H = 5.85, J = 6.018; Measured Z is 0.49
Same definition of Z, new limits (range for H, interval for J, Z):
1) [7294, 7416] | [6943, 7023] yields 0.49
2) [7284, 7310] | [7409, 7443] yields 0.48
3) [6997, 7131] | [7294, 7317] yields 0.57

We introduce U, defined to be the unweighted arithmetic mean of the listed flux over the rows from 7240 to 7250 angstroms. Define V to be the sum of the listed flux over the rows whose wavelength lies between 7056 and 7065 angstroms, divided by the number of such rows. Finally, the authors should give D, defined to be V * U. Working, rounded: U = 5.87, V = 5.38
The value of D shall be 31.6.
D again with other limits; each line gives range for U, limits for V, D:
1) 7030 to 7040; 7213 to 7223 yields 31.7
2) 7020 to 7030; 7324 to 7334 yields 32.0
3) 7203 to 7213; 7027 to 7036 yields 32.9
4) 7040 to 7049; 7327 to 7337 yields 30.8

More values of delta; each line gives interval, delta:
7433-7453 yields 7441.18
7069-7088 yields 7086.66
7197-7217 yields 7198.49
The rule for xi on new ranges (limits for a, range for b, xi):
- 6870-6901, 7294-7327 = 1.15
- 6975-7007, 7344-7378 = 1.08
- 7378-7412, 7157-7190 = 0.98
